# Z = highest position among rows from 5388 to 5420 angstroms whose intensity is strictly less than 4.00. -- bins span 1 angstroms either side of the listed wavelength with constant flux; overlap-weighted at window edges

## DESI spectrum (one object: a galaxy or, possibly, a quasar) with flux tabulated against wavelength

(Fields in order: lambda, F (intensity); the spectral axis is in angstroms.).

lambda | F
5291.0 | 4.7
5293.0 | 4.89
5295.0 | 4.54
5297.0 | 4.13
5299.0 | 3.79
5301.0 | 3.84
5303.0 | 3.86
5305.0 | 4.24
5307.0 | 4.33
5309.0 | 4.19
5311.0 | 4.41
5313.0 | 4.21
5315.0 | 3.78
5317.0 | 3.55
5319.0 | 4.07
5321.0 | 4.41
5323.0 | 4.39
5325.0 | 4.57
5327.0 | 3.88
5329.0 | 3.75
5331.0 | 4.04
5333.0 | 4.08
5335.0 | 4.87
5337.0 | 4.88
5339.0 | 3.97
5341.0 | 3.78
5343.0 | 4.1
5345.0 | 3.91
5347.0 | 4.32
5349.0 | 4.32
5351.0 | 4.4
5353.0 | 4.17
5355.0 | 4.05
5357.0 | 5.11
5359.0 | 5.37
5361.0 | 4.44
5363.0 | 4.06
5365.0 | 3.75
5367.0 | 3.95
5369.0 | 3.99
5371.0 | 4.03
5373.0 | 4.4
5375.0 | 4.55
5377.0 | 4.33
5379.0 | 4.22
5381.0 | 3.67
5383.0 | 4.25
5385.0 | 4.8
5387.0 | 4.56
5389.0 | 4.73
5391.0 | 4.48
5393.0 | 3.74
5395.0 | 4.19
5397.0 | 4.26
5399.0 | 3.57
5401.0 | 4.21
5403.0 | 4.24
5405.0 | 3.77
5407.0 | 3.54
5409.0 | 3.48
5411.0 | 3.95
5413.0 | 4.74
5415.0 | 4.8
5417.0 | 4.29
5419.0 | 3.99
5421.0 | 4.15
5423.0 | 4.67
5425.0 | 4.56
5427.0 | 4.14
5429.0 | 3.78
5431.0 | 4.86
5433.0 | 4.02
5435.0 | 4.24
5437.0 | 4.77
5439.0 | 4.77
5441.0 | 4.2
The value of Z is 5419.0 angstroms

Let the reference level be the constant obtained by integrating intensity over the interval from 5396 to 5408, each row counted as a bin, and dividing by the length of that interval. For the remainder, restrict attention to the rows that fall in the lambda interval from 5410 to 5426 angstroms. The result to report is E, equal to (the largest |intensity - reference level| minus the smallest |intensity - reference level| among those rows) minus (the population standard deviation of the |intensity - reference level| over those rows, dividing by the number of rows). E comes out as 0.53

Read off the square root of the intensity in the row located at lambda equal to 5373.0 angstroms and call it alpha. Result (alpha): 2.10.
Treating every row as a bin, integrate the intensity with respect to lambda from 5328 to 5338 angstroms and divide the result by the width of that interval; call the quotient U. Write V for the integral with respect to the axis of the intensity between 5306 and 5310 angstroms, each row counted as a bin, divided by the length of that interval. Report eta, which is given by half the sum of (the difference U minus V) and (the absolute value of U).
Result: 2.2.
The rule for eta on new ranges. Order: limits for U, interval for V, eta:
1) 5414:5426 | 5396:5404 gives 2.4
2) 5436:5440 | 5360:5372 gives 2.8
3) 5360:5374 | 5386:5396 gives 1.9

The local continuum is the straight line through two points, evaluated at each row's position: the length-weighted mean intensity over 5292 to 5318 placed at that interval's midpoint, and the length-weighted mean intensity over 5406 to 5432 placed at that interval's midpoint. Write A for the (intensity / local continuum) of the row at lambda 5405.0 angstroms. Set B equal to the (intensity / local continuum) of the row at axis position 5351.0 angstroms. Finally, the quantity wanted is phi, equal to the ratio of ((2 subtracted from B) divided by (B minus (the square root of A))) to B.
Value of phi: -8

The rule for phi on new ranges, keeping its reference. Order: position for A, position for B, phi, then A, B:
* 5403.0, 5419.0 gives 19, 1.01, 0.94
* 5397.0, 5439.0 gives -7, 1.01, 1.12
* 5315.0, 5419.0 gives 100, 0.91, 0.94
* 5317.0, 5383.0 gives -11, 0.86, 1.01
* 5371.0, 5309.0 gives -31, 0.96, 1.01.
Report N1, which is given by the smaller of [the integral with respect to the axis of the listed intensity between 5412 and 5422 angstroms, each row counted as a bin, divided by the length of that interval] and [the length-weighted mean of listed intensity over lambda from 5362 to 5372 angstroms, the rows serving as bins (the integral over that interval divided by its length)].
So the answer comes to 3.96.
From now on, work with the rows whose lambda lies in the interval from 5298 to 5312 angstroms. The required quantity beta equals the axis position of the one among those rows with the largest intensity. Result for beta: 5311.0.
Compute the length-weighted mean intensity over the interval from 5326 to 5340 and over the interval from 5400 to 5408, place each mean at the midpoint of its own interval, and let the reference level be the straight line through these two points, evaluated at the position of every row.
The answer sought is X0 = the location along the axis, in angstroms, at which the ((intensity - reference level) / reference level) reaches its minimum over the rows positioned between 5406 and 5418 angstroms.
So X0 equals 5409.0 angstroms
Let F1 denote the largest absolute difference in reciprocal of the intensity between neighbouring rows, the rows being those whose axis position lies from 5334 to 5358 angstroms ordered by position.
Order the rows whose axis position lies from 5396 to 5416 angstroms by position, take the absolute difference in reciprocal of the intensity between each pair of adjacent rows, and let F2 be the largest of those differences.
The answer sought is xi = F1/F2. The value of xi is 1.13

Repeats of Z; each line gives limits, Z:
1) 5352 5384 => 5381.0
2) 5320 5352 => 5345.0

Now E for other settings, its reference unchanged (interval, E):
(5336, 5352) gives 0.64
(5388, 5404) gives 0.42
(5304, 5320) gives 0.23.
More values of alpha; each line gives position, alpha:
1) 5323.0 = 2.10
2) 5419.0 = 2.00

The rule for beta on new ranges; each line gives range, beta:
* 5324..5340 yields 5337.0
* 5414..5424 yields 5415.0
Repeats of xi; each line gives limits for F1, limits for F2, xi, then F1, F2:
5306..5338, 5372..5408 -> 0.88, 0.0398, 0.0454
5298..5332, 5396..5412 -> 0.86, 0.0389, 0.0454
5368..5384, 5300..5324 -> 1.03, 0.0372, 0.0360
